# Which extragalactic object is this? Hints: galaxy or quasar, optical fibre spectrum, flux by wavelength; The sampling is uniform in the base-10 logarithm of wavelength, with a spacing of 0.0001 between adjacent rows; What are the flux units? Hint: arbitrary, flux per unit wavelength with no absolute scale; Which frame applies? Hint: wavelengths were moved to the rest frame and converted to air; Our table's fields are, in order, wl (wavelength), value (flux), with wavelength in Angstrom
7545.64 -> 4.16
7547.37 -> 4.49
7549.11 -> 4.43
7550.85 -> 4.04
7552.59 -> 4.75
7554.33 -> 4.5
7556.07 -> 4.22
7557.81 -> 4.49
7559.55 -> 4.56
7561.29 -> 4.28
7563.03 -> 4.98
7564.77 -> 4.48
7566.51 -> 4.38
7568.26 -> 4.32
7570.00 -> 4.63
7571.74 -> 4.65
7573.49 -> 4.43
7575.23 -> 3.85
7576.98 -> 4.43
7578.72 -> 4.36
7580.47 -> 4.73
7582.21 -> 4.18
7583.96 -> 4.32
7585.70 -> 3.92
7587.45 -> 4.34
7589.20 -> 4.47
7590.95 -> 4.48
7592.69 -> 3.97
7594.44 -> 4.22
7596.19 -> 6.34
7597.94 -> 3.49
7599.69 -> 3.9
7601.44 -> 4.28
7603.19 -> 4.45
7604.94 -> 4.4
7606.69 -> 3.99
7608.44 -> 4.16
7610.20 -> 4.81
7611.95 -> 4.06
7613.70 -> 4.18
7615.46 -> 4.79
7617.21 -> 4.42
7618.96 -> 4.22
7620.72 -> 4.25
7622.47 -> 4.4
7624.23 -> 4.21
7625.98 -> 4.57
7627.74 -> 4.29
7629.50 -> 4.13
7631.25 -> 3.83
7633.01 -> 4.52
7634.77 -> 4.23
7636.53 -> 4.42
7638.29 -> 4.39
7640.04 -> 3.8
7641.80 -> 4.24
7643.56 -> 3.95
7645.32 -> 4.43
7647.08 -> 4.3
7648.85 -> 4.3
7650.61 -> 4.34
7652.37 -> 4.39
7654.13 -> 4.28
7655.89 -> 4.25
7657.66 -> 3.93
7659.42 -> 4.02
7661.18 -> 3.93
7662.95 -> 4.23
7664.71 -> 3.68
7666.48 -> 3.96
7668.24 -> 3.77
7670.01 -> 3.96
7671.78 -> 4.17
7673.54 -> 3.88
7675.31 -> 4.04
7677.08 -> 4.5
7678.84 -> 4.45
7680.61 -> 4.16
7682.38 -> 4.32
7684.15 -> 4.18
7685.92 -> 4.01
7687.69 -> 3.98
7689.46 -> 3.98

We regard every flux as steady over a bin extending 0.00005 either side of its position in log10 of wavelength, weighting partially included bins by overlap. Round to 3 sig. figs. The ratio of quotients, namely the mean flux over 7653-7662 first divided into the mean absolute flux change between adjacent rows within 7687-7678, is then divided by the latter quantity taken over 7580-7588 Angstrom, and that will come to 0.123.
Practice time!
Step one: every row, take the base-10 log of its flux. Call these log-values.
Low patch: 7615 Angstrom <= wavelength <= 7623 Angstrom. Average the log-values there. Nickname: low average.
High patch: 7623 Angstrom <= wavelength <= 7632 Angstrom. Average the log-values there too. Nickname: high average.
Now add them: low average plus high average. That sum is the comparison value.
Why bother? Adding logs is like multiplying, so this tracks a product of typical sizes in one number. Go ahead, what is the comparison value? 1.27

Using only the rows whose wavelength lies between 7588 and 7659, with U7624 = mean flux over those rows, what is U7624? 4.30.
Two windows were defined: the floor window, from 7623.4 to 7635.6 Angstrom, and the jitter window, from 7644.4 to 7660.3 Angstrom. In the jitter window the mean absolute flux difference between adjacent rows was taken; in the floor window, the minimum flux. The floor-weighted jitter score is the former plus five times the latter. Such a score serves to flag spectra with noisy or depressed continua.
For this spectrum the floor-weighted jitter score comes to 19.2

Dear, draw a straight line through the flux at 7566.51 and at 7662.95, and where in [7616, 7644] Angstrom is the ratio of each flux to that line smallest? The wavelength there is 7640.04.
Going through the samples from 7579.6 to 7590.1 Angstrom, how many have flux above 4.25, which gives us 4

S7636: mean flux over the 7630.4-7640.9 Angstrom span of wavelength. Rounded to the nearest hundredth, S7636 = 4.20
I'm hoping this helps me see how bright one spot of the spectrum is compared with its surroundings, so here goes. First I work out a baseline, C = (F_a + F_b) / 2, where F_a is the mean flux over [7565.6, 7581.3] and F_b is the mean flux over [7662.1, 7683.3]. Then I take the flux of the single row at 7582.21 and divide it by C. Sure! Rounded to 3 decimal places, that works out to 0.982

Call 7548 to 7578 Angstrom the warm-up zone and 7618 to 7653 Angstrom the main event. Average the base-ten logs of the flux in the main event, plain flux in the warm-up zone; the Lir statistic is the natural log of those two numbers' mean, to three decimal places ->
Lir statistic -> 0.929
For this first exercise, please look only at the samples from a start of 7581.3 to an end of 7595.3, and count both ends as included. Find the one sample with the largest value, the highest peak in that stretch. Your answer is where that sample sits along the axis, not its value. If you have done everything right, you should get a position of 7590.95 Angstrom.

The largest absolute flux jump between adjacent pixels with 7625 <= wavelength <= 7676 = 0.7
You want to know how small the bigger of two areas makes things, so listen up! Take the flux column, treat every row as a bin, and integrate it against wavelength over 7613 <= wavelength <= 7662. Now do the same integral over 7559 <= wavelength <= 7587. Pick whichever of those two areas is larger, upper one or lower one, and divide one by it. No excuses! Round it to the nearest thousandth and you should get 0.005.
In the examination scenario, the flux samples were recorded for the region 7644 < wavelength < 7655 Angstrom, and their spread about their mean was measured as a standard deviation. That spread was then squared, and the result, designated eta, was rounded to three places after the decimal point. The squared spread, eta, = 0.003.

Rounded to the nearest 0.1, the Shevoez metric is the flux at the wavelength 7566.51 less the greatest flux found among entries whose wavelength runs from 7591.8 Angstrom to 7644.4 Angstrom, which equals -2.0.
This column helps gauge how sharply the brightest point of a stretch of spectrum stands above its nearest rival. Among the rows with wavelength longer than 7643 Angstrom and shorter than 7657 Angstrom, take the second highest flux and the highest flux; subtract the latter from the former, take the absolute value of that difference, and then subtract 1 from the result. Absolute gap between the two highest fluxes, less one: -0.96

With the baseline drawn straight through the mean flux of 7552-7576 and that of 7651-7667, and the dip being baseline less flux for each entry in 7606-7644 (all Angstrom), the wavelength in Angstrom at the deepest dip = 7631.25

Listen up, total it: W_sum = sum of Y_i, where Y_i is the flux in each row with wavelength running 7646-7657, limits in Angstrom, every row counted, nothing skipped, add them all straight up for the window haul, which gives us 26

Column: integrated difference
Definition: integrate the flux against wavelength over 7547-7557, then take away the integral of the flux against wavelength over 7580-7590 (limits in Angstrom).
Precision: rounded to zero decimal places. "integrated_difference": 1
